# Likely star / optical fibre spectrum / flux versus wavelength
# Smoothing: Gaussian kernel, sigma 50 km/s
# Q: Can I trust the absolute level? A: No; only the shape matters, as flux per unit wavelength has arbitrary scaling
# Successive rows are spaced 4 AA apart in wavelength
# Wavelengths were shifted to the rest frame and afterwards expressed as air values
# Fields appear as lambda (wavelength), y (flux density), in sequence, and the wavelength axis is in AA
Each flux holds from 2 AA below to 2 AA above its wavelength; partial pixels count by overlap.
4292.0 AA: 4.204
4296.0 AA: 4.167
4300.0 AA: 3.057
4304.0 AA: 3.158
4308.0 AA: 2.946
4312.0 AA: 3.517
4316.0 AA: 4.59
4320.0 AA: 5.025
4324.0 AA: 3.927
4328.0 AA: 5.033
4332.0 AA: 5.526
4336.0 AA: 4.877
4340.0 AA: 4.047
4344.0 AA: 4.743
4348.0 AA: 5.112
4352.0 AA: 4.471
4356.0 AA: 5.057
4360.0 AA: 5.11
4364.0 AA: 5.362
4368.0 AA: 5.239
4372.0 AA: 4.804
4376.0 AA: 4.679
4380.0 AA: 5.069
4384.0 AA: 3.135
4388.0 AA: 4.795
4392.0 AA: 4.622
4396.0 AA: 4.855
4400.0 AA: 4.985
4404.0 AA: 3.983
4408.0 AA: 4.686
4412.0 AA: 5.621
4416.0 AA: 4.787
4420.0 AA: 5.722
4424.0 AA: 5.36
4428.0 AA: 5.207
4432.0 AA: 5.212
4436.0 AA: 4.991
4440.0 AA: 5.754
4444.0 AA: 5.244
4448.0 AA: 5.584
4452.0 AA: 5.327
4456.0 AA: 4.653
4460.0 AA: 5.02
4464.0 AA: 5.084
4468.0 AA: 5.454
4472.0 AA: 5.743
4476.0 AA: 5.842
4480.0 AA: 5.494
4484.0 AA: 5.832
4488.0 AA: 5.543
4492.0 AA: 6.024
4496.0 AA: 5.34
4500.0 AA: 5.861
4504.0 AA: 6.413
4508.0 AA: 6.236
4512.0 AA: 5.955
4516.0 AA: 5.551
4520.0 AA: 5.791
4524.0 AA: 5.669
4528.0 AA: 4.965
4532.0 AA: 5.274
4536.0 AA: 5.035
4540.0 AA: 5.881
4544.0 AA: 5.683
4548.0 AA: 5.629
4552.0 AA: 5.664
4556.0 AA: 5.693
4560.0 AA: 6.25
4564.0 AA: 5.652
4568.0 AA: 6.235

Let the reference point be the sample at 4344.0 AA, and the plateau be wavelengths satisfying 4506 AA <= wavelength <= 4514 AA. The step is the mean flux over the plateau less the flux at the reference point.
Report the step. 1.4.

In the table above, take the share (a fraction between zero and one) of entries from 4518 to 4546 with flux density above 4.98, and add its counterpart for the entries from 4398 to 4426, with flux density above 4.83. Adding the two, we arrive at 1.43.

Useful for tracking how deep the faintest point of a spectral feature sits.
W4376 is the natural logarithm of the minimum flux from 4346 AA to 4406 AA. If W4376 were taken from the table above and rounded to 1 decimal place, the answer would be 1.1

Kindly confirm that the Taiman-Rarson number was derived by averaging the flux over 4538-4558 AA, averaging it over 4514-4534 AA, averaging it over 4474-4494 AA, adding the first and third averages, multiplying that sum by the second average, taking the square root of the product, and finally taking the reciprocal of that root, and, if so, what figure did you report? 0.127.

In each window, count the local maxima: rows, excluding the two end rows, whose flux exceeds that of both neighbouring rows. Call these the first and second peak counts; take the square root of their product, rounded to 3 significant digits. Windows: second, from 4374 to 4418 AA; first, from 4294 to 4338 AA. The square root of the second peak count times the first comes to 3.46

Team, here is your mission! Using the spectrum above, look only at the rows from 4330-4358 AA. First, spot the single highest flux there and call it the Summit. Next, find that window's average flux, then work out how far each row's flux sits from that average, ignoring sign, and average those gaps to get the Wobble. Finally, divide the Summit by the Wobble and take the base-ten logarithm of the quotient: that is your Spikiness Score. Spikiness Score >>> 1.19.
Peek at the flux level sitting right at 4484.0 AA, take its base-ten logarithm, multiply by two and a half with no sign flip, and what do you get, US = 1.91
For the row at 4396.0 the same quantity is 1.72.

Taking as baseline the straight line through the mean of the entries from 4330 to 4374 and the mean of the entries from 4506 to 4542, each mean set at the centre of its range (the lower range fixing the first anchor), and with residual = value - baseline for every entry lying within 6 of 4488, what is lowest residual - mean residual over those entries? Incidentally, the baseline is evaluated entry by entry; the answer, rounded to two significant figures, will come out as -0.26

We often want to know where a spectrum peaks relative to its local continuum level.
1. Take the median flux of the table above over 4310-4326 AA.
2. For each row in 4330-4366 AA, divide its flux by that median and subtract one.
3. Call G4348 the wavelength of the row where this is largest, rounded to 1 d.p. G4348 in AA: 4332.0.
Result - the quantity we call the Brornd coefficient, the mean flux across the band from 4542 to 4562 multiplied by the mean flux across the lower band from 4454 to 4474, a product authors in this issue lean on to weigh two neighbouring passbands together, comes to 30.0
